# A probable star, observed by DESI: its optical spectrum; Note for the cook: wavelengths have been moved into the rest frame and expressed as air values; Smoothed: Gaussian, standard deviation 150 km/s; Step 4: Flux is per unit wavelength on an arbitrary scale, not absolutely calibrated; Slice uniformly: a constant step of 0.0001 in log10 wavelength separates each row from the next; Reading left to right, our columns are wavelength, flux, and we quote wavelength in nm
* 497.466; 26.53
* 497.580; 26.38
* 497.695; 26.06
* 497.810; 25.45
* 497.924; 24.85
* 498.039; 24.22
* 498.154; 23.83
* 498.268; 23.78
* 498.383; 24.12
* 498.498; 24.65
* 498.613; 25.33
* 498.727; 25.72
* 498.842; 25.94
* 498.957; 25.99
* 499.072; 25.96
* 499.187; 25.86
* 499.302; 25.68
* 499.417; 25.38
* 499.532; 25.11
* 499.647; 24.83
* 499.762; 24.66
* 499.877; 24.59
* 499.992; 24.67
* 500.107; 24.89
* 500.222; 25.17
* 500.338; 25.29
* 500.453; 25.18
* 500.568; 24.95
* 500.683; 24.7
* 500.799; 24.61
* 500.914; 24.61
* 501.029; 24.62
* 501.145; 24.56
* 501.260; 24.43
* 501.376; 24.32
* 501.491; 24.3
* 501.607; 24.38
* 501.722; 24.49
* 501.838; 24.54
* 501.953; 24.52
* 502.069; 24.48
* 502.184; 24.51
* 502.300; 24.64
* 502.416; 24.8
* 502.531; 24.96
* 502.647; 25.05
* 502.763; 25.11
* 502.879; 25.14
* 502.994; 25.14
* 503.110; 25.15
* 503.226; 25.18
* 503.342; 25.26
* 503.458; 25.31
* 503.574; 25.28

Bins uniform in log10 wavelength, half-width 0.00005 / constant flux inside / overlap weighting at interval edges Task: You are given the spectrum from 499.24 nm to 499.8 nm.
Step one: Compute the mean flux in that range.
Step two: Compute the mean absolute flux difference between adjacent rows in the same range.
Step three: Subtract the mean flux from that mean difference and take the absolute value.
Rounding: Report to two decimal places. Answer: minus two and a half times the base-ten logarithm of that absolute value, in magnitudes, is -3.49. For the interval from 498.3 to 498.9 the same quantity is -3.48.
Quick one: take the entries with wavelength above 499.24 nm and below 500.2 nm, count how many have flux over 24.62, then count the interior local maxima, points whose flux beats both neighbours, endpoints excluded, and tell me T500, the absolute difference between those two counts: 7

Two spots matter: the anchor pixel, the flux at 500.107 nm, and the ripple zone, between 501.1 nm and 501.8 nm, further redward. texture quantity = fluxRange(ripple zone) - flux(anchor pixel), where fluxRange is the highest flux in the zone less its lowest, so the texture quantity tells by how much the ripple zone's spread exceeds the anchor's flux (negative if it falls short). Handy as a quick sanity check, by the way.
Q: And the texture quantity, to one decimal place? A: -24.6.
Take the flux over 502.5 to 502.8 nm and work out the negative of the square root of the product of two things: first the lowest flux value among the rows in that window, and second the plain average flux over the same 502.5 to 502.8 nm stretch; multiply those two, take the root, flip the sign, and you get -25.0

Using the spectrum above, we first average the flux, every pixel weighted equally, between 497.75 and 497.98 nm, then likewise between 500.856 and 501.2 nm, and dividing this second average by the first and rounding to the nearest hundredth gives 0.98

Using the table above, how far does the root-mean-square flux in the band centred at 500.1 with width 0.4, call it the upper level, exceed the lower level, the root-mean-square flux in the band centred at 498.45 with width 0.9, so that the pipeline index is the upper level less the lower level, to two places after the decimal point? 0.20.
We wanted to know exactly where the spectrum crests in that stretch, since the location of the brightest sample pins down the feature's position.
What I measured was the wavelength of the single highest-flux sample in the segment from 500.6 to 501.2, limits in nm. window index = 500.683 nm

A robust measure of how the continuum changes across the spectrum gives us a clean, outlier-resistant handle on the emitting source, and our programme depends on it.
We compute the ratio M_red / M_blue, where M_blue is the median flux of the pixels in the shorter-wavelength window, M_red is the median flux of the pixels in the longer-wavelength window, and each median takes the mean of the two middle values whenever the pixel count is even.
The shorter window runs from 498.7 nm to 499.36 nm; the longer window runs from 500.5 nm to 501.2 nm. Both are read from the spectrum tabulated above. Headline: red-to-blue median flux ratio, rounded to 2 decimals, 0.95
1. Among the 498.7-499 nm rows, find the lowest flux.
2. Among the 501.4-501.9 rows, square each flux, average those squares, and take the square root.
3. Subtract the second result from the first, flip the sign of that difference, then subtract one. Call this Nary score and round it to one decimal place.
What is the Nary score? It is -2.3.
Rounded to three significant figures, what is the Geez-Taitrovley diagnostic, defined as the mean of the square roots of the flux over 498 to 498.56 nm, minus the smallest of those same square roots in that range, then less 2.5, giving -2.47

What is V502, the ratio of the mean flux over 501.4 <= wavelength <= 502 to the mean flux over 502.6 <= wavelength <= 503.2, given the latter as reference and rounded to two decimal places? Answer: 0.97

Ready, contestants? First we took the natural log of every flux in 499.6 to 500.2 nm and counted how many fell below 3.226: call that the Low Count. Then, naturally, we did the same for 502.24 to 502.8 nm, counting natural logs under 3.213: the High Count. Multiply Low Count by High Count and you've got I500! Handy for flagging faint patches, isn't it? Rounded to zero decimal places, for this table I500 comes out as 10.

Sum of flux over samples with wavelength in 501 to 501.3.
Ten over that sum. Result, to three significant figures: 0.136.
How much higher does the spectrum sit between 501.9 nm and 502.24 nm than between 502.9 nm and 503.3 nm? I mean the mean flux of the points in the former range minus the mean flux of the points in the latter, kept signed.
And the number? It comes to -0.7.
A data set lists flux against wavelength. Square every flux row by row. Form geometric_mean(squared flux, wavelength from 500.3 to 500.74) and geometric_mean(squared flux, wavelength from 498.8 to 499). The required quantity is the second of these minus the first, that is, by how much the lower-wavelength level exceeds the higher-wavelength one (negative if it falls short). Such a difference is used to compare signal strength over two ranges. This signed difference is 48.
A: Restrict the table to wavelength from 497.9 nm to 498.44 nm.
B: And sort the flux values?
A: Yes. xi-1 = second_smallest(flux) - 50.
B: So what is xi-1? -26.2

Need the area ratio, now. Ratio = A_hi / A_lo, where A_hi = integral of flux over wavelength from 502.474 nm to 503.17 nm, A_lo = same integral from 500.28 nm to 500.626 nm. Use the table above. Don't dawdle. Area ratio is 2.0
